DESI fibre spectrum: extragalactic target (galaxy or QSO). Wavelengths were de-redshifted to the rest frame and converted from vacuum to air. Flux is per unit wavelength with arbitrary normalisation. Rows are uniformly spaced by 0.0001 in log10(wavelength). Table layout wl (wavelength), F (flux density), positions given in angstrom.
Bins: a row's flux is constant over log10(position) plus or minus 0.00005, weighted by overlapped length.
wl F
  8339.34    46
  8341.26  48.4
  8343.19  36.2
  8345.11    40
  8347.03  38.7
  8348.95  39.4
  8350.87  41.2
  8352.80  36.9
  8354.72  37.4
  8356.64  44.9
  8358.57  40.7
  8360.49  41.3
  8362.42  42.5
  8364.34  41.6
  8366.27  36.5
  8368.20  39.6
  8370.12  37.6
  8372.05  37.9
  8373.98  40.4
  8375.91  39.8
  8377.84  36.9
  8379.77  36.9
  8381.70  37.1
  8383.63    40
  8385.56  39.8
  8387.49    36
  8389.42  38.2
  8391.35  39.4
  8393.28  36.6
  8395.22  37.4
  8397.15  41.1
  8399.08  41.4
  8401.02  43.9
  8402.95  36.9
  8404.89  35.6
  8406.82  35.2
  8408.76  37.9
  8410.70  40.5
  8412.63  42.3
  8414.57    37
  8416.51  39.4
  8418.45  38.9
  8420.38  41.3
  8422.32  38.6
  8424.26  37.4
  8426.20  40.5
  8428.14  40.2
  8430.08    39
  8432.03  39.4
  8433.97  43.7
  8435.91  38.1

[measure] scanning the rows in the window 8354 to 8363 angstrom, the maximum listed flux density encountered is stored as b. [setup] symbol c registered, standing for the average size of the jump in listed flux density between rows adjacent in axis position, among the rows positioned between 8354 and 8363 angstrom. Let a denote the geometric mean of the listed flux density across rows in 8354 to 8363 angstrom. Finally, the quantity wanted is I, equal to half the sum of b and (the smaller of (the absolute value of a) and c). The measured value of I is 24.1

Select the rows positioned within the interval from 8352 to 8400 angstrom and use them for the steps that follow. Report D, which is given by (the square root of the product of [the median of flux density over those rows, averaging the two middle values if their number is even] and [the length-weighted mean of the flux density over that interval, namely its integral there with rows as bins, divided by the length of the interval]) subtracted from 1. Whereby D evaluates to -38.3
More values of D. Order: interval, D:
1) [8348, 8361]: -39.5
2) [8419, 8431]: -38.6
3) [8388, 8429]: -38.0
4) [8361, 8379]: -38.4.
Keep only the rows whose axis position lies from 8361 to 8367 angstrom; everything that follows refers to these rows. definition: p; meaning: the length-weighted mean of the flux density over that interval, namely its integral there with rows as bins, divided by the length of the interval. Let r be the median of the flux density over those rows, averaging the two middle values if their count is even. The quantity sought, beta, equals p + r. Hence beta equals 82.0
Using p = 40.4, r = 41.6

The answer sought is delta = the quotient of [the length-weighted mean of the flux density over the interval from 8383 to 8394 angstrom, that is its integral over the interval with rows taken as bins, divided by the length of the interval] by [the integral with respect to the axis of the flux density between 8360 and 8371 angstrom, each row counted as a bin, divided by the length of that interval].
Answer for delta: 0.96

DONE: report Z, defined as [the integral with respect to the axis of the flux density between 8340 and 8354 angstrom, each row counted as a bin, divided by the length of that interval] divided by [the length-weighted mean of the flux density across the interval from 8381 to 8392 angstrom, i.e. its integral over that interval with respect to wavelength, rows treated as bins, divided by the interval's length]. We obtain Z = 1.05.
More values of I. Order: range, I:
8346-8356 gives 21.5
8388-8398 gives 21.6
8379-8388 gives 20.9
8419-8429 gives 21.6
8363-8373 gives 22.1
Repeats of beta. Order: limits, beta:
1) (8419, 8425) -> 77.8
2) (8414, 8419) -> 77.4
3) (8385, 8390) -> 76.1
